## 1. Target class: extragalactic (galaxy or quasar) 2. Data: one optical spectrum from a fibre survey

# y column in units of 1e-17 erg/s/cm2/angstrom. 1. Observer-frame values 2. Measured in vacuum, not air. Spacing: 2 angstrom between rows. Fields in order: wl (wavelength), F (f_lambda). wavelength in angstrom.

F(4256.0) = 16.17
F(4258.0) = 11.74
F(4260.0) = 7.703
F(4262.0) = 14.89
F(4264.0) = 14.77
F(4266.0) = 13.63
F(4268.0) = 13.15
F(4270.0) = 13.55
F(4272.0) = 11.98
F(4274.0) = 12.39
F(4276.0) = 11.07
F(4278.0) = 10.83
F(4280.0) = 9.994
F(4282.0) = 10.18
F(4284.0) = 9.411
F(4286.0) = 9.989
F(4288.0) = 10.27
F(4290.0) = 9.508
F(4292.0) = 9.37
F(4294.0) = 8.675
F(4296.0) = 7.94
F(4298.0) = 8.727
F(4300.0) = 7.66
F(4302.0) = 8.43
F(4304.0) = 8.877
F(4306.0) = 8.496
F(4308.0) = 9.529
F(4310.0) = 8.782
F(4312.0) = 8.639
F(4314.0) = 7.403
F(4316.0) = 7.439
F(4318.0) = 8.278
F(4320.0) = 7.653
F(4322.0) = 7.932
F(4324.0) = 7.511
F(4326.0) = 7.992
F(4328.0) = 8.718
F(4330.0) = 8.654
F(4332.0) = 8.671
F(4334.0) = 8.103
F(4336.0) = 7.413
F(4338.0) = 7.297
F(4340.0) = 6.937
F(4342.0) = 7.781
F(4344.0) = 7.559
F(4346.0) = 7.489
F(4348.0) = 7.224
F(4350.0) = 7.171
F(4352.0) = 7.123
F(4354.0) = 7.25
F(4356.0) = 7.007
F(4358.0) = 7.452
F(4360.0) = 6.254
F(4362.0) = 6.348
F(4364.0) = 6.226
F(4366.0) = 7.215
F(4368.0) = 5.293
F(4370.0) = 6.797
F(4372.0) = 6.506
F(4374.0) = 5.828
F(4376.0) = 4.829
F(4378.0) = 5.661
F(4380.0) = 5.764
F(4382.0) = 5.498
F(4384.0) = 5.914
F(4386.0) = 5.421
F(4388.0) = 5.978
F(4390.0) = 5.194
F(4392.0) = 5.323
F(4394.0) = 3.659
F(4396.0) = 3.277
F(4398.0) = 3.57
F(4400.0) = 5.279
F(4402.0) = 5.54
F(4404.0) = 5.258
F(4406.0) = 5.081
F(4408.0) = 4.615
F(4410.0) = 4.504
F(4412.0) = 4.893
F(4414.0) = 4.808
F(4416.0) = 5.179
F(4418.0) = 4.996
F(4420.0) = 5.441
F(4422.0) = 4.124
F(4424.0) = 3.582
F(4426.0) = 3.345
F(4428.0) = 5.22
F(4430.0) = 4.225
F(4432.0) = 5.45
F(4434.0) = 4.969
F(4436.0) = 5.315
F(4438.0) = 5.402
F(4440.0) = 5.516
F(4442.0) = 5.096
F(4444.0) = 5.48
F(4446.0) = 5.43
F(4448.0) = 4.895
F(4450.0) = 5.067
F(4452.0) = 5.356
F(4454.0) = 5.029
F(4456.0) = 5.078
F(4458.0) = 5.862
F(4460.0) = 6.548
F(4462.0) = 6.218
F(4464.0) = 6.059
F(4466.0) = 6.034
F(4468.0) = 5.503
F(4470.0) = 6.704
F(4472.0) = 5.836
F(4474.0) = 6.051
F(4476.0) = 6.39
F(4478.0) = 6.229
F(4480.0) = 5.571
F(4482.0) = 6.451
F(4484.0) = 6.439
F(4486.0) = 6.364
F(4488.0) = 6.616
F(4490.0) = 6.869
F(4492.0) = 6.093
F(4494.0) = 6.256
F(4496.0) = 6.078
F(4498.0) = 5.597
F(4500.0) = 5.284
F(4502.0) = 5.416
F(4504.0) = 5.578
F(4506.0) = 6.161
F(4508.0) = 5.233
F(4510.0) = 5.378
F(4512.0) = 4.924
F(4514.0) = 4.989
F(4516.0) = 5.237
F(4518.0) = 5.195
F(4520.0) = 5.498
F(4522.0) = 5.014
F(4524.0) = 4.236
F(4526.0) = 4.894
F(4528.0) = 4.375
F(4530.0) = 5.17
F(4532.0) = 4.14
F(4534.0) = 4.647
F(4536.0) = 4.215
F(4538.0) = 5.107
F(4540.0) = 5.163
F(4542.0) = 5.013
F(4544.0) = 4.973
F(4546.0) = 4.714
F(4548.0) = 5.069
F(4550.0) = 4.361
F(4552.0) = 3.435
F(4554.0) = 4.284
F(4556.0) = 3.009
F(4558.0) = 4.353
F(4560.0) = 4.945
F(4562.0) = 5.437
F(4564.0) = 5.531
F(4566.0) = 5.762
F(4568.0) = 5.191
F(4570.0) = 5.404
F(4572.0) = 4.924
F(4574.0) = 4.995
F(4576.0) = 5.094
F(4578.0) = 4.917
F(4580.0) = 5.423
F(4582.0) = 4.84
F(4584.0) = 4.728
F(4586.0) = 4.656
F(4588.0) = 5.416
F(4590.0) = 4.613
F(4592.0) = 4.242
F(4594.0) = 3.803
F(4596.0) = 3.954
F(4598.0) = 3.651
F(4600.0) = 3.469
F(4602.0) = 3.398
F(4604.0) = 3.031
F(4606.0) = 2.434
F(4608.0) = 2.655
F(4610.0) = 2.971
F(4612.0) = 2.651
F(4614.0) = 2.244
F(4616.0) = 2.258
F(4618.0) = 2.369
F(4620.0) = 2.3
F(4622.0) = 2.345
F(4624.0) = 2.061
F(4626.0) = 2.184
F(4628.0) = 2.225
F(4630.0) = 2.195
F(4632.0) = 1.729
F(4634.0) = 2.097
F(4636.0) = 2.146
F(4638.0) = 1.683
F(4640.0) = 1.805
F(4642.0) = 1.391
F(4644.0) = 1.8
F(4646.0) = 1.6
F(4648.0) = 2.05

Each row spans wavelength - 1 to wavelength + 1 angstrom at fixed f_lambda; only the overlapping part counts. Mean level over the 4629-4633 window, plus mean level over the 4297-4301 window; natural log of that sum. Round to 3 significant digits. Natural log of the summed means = 2.32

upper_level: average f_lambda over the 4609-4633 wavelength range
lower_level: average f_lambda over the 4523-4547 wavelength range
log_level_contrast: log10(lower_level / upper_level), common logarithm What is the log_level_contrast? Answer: 0.31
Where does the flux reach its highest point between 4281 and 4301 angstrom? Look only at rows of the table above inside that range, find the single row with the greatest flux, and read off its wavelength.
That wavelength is 4288.0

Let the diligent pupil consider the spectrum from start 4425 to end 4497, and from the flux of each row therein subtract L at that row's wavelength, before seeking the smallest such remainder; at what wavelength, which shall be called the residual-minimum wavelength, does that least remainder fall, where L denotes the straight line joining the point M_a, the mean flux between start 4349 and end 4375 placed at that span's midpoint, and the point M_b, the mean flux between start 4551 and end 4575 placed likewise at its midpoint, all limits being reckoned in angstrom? 4426.0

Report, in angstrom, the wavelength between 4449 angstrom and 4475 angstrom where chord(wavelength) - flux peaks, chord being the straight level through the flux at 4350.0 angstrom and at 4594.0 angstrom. 4450.0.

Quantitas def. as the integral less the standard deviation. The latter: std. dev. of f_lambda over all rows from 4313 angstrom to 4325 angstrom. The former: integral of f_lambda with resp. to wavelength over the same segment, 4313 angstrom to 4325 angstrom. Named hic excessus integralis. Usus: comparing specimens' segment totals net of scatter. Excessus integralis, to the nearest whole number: 92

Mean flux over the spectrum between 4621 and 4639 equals 2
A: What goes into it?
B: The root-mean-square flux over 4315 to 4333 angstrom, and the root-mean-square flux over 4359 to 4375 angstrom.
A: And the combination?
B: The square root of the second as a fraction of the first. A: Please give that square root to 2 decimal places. 0.88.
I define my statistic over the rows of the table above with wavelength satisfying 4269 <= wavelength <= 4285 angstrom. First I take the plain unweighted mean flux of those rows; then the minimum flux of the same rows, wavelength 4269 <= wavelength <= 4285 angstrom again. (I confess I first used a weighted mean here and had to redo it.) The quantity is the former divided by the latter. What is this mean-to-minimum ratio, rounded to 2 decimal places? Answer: 1.19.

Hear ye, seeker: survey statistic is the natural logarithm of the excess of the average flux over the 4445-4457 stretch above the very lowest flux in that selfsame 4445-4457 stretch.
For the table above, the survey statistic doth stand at -1.4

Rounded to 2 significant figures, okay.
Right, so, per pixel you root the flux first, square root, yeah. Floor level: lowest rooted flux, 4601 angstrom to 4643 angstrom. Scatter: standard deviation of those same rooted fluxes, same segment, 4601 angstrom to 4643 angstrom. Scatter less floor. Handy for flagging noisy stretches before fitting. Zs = -1.0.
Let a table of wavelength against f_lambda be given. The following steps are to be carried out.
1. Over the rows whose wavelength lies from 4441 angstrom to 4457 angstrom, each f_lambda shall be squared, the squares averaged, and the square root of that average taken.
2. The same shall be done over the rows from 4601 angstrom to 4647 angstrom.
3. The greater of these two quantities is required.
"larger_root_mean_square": 5.2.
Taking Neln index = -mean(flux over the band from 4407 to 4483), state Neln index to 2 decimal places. -5.33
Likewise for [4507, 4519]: -5.16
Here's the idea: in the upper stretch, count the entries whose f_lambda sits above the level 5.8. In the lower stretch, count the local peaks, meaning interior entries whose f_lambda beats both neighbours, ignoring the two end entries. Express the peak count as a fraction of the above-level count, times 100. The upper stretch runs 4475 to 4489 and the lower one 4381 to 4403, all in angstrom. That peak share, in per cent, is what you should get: 50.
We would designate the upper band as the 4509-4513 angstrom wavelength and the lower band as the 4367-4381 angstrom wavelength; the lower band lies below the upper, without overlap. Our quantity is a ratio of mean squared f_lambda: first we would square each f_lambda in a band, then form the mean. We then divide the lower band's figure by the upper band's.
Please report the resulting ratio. 1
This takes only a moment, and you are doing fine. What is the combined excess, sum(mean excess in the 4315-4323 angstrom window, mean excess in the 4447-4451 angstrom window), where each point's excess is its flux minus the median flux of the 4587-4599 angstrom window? 4.6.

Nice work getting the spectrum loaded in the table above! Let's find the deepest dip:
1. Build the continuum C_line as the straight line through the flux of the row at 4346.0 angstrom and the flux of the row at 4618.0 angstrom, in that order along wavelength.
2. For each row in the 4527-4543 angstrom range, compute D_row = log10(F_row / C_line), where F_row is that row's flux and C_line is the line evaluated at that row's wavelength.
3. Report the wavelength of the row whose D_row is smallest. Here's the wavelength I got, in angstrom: 4532.0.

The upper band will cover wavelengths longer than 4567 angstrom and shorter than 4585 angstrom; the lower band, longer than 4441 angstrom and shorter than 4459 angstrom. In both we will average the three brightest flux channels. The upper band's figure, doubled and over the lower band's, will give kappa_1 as 1.9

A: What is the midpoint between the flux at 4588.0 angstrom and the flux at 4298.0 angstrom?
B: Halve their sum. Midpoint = 7.1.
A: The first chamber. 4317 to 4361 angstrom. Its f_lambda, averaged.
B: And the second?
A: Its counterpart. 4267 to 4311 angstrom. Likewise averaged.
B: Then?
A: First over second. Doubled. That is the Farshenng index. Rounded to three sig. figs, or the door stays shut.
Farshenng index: 1.53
